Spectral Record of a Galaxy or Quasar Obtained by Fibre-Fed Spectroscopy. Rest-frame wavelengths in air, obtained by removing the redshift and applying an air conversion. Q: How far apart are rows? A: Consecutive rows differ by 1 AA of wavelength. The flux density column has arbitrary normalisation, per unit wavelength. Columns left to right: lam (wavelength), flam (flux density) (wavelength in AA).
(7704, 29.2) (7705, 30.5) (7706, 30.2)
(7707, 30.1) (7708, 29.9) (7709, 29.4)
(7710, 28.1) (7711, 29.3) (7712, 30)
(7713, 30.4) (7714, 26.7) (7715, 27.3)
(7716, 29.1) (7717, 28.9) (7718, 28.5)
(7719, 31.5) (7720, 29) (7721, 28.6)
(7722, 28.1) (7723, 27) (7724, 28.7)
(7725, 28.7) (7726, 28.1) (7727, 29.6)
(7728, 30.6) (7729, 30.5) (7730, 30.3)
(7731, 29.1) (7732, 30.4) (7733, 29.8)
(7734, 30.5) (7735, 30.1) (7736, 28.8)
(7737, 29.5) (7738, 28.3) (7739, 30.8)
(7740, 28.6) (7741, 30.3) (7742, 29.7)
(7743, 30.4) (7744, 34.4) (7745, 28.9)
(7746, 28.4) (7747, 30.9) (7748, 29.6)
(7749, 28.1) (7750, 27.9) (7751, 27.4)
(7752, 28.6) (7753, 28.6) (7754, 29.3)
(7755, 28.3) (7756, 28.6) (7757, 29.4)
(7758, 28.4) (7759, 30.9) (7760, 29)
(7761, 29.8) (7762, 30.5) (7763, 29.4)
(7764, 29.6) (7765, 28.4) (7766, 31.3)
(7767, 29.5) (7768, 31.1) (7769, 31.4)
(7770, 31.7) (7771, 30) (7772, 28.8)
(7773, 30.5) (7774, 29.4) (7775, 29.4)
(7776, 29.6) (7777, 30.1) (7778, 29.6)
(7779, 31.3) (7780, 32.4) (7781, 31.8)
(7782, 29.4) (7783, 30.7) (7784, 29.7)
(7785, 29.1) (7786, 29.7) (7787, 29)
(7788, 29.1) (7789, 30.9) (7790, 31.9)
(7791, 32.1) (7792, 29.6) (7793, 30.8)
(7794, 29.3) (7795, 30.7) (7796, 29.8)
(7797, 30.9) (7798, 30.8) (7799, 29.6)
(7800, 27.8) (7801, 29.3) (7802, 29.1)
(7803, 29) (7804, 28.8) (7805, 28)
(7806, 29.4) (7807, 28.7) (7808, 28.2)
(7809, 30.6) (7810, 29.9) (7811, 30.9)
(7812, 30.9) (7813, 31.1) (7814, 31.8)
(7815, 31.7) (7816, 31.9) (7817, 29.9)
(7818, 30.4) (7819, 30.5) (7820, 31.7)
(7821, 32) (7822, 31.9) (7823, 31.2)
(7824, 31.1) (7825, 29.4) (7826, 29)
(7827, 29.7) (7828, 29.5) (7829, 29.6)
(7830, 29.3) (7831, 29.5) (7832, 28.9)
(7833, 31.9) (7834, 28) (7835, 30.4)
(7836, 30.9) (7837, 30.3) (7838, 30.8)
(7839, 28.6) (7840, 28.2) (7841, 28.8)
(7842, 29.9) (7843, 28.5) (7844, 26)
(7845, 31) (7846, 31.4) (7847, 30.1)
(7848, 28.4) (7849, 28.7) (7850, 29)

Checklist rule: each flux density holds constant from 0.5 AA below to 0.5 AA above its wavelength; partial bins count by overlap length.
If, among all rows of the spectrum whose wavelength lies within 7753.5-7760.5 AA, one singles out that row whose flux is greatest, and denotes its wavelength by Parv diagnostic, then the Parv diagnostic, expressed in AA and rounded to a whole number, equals 7759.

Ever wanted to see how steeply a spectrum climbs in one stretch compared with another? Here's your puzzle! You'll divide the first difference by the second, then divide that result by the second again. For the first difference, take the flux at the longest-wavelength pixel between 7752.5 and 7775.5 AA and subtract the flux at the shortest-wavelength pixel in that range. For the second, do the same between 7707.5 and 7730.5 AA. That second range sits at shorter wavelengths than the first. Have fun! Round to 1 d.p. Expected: 5.0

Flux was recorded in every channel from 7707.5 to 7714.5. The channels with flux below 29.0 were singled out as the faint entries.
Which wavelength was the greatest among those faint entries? 7714 AA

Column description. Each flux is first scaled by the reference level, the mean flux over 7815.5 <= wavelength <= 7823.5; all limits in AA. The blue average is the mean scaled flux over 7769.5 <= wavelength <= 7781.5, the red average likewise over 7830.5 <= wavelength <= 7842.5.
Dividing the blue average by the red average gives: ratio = 1.02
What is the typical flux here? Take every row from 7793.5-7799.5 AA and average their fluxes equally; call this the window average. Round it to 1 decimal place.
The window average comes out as 30.2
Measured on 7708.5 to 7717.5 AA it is 28.8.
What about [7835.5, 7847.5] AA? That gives 29.5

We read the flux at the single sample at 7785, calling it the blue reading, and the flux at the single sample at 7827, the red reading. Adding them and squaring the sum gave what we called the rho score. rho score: 3457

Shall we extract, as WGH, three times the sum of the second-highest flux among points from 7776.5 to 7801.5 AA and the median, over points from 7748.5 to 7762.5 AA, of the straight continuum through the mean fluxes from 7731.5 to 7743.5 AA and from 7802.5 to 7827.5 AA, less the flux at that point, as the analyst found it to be 100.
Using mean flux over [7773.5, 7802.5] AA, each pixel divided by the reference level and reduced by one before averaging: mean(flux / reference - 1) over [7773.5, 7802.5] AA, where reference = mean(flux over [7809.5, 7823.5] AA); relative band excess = -0.03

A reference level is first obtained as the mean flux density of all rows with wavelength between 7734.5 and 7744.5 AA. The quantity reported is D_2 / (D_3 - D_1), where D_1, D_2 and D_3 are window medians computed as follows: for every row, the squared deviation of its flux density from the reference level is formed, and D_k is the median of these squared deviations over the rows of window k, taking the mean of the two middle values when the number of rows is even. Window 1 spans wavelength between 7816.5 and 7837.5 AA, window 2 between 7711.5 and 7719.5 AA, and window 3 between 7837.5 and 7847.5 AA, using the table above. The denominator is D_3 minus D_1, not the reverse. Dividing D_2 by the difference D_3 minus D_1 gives 1.6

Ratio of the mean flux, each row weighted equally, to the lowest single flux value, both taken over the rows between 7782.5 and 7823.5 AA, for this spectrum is 1.09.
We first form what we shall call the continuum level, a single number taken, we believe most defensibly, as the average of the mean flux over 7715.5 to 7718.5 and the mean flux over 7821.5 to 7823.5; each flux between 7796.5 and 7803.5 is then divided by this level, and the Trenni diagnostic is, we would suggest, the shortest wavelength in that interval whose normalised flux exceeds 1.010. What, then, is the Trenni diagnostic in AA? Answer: 7797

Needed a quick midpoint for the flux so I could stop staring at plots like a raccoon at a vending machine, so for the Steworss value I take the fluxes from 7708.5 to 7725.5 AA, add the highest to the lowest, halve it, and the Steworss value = 29.1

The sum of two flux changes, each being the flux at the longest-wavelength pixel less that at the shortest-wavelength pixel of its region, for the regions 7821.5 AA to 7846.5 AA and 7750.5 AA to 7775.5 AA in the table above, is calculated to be 1.5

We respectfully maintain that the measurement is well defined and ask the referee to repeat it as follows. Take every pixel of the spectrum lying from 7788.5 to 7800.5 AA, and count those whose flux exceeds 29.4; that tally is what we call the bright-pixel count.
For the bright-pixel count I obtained 10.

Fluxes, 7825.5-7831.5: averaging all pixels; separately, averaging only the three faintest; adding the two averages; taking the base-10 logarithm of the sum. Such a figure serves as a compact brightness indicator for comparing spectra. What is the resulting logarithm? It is 1.77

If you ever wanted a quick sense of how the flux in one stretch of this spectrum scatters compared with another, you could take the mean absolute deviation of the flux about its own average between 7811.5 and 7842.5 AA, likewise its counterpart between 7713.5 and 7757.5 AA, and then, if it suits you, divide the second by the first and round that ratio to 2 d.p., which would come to 1.00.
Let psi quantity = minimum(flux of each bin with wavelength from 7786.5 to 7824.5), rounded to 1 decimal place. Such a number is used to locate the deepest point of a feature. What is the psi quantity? 27.8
